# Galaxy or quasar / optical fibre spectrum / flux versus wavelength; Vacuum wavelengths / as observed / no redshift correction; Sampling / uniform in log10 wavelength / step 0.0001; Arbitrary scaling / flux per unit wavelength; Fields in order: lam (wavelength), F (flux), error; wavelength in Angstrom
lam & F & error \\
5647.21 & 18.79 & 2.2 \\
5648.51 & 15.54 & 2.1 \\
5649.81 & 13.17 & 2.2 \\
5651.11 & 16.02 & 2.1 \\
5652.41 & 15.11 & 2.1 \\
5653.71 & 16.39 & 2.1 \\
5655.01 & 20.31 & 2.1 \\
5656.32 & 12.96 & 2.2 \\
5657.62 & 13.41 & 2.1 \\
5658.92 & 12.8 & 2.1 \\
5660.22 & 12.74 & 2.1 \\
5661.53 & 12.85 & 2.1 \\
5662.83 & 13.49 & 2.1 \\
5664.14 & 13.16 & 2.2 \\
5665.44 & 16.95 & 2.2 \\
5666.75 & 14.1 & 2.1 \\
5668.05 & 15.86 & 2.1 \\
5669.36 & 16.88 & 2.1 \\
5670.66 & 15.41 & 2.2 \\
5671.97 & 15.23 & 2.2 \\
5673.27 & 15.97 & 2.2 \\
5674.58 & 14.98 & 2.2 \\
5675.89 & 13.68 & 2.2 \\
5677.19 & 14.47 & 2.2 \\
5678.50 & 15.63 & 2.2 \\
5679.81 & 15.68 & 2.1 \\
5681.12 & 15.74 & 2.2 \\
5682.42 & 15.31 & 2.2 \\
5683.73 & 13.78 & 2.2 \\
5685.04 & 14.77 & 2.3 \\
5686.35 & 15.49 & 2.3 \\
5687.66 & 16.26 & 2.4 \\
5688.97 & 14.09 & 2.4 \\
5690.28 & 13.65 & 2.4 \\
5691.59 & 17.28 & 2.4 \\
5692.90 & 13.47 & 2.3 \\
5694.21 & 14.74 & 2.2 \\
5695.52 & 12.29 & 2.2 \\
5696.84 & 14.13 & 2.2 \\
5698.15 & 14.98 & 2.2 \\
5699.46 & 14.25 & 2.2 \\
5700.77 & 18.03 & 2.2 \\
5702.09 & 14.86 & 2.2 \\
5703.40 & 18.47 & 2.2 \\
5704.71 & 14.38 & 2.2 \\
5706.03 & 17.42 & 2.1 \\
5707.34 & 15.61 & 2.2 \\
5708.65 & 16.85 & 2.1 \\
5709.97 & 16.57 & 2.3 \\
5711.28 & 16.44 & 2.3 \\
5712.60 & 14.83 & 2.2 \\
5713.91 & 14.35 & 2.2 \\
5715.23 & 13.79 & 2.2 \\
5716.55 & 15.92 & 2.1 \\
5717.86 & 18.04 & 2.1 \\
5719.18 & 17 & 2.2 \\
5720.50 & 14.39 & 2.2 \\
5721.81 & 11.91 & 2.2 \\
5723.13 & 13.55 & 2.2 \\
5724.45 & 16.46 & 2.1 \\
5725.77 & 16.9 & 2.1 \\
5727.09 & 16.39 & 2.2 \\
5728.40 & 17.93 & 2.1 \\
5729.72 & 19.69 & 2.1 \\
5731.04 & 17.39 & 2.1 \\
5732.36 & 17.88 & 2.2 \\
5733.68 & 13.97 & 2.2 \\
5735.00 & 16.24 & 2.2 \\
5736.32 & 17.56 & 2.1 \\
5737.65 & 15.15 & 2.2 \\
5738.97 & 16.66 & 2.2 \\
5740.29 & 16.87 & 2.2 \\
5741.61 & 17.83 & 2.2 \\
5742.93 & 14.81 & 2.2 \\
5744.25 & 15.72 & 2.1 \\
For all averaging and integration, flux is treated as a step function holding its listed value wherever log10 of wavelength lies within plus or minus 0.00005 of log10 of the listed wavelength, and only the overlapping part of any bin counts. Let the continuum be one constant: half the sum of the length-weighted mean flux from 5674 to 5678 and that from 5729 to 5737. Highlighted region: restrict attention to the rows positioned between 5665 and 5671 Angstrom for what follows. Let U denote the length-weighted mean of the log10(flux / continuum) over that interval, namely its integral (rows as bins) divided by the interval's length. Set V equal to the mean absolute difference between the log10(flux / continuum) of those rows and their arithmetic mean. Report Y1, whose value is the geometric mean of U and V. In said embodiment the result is 0.004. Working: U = 0.0007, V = 0.024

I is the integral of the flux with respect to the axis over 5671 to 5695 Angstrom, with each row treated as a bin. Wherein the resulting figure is 360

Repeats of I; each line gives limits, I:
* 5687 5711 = 370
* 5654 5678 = 354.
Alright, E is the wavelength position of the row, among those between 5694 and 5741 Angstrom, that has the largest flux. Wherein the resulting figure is 5729.72 Angstrom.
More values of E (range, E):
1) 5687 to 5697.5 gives 5691.59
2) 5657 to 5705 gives 5703.40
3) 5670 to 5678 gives 5673.27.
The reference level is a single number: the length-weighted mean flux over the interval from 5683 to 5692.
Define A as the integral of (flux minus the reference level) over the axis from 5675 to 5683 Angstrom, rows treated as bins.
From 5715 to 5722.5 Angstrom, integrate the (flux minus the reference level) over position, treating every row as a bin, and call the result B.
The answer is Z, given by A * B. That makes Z 2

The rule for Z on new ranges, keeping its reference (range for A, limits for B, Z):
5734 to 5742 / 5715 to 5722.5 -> 25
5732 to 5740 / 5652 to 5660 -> 4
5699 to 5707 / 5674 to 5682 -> 5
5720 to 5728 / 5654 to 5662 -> -3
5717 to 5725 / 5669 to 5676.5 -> 5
